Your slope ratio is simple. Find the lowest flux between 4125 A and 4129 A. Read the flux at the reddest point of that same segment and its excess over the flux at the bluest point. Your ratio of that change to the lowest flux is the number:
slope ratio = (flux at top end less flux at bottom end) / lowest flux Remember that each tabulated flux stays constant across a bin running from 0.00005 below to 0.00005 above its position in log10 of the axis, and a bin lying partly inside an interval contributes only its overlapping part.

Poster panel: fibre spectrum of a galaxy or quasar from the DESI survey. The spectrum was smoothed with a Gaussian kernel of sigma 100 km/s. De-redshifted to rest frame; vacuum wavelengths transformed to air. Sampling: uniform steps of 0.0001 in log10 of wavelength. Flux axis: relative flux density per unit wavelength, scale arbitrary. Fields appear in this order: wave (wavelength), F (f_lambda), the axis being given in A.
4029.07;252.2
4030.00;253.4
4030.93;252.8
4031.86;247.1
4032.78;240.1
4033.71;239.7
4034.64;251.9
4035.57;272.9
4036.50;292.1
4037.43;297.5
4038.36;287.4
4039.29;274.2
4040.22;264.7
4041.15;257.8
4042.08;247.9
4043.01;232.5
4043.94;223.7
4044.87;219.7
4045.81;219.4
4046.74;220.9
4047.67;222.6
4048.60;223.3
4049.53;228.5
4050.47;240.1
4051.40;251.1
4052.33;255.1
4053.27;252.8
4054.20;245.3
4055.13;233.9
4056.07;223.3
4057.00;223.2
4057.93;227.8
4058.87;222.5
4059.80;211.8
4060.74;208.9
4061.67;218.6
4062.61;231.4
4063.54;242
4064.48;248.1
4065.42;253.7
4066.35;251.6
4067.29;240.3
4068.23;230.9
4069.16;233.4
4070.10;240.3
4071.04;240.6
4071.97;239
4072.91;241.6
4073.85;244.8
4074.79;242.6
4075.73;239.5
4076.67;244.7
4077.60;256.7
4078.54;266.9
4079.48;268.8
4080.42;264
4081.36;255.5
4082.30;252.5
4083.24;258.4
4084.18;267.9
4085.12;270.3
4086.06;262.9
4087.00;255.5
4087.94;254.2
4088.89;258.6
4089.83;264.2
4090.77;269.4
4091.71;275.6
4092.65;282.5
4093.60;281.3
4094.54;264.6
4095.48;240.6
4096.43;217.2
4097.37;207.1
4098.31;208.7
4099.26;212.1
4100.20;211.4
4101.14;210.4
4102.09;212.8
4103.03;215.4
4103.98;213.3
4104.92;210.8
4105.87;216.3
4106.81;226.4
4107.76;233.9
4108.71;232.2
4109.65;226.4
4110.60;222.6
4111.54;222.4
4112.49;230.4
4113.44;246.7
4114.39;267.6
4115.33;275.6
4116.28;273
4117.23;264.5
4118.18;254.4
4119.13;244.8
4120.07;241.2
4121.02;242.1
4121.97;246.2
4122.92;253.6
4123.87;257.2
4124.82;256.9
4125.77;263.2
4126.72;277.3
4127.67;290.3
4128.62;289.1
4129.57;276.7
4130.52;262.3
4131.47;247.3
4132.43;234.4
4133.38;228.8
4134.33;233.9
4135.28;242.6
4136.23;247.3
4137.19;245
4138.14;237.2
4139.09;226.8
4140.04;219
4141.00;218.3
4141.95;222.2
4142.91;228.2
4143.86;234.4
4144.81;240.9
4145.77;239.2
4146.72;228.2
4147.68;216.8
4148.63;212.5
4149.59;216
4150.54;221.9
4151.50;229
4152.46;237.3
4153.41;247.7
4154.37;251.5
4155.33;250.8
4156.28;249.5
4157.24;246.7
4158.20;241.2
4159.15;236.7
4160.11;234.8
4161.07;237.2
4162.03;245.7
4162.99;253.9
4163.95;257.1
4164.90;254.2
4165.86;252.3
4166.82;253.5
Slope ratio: 0.10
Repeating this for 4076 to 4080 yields 0.10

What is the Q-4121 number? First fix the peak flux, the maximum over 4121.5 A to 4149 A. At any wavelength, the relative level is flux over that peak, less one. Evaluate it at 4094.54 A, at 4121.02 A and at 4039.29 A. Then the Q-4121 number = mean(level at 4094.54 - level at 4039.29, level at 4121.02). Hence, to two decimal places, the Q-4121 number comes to -0.10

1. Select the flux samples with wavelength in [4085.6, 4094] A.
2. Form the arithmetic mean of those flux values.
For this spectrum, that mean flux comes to 267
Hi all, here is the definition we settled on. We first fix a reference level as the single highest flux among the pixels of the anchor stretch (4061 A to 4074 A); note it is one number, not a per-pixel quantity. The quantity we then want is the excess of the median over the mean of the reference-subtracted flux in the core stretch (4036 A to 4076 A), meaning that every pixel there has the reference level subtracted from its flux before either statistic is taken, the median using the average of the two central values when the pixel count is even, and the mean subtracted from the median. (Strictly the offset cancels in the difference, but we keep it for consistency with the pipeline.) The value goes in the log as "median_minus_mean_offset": -0.5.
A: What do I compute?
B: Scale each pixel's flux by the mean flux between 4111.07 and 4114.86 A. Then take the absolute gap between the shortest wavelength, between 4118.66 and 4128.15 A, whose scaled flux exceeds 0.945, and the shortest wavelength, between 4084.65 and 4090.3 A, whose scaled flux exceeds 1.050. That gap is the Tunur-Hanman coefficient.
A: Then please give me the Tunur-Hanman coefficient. 34.0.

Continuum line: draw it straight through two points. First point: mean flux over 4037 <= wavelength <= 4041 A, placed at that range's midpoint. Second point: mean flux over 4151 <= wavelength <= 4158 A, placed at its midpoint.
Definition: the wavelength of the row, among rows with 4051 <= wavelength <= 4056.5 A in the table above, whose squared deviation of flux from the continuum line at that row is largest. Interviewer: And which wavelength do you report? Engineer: 4056.07 A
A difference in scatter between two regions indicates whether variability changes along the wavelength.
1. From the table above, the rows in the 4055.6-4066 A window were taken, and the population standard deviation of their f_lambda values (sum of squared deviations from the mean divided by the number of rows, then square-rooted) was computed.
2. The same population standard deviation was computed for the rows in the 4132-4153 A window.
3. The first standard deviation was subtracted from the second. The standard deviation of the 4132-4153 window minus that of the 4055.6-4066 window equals -3.9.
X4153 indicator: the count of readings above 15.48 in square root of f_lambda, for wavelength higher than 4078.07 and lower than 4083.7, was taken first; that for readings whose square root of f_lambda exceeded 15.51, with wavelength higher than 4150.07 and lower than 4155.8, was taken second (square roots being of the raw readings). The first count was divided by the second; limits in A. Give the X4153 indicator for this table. 2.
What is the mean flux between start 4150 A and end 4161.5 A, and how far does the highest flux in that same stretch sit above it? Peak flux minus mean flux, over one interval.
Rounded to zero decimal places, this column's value 11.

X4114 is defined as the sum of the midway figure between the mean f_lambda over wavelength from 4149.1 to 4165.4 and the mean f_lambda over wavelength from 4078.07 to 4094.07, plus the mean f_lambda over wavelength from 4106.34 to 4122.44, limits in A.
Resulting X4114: 498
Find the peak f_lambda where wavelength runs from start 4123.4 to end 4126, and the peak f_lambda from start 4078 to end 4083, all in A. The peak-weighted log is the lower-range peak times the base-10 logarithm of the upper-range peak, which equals 651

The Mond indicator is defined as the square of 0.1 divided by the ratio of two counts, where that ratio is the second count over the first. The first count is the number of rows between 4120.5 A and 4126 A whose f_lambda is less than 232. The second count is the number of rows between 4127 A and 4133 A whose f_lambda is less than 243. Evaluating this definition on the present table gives 0.000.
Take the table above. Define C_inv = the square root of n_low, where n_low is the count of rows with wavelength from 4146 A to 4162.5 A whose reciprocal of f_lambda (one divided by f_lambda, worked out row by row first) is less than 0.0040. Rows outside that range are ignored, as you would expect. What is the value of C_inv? 1.4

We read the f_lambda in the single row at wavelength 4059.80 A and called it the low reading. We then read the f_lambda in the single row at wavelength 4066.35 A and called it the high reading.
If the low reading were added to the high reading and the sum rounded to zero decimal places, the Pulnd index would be 463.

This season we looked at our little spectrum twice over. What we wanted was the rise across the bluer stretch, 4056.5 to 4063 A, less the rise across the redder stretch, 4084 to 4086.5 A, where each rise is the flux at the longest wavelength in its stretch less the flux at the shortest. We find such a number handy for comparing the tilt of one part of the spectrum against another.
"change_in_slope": 13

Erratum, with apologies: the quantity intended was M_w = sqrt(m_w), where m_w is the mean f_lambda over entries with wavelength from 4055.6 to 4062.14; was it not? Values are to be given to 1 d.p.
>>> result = 14.8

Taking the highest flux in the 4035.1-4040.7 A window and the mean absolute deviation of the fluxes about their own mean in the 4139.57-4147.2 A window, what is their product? 2090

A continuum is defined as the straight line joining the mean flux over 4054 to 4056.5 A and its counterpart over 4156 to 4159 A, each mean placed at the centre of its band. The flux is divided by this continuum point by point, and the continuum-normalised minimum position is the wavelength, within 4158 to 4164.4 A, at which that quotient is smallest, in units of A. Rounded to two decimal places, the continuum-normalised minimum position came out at 4160.11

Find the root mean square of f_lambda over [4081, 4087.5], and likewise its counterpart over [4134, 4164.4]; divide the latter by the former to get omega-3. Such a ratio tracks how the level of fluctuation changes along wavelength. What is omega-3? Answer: 0.91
